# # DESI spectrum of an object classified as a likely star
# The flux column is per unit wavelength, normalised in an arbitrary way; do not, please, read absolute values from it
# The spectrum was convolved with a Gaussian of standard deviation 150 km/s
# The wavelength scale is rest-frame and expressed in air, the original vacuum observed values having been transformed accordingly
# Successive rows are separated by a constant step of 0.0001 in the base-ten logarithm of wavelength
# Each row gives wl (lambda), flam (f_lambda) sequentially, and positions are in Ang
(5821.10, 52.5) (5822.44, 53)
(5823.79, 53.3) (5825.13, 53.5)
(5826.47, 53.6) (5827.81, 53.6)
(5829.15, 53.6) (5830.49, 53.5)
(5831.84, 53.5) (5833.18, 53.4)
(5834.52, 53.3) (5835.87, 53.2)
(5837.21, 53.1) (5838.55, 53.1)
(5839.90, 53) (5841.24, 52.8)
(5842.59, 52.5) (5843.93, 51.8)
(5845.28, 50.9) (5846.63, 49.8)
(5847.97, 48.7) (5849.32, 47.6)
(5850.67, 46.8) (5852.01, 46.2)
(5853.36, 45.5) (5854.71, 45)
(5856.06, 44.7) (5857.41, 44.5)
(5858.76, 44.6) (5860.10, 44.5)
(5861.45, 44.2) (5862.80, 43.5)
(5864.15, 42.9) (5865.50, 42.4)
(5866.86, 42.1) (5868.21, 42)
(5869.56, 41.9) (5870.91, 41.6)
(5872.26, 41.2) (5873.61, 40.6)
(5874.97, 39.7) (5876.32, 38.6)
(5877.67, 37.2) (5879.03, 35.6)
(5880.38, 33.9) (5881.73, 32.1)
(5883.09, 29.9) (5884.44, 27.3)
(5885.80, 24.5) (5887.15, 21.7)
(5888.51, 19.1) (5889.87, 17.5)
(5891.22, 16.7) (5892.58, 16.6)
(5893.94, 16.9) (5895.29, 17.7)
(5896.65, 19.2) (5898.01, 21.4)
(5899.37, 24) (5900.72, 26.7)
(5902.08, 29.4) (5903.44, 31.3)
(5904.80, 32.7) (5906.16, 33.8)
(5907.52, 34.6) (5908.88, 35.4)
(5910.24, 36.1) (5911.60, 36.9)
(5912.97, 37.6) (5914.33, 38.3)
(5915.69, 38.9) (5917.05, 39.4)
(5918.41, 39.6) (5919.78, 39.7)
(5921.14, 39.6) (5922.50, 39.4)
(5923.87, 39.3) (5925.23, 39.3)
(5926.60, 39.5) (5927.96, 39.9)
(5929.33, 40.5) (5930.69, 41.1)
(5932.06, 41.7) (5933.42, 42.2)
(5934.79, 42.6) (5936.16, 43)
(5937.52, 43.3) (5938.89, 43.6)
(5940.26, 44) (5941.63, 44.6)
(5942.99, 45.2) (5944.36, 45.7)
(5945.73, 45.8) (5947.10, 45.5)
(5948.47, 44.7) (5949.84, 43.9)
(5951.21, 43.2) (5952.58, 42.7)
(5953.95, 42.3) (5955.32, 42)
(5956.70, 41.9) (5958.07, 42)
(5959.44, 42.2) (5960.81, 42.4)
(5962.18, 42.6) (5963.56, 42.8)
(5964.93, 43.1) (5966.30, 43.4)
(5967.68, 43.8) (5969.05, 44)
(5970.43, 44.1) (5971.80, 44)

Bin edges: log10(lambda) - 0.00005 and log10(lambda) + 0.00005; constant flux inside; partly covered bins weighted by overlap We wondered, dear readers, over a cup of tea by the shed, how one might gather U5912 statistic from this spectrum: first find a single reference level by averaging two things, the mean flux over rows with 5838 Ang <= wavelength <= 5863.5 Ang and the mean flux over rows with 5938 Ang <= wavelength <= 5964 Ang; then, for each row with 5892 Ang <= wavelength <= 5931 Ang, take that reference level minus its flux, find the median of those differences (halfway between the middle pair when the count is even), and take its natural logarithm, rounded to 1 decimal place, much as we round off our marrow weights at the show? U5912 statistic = 2.2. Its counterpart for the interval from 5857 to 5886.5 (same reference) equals 1.5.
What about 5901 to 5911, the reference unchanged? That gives 2.5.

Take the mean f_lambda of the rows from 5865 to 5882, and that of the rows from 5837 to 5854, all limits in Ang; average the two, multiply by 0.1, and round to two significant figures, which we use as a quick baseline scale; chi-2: 4.5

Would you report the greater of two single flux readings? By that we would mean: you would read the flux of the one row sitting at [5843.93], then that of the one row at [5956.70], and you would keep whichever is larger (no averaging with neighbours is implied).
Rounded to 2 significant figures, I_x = 52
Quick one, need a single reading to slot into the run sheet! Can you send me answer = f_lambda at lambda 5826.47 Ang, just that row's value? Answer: 53.6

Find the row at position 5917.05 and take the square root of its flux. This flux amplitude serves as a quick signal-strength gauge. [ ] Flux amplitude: 6.3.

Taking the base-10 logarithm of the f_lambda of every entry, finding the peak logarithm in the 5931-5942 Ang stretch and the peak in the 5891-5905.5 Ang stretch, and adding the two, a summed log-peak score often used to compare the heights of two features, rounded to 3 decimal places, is 3.164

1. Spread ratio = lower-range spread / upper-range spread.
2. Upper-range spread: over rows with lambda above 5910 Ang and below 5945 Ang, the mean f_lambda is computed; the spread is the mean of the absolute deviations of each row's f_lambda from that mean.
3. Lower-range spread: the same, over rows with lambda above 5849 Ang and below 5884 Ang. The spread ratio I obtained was 1.6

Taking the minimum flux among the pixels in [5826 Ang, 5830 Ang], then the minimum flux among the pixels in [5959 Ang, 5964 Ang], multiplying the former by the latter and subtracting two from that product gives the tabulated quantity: 2260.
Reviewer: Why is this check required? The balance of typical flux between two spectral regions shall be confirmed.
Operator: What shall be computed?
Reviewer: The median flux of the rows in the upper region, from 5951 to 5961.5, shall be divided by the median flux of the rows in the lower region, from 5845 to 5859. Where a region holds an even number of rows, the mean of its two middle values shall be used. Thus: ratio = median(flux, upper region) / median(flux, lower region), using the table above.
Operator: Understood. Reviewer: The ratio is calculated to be 0.91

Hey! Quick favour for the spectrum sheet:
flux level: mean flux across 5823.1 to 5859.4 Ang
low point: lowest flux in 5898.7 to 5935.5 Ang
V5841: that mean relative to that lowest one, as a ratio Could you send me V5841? 2.11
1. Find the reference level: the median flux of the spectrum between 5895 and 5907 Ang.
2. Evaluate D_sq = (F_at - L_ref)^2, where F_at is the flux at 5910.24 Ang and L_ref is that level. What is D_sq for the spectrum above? 88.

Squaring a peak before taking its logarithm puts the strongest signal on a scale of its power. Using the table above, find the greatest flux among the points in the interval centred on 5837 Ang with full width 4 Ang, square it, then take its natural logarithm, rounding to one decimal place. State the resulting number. 7.9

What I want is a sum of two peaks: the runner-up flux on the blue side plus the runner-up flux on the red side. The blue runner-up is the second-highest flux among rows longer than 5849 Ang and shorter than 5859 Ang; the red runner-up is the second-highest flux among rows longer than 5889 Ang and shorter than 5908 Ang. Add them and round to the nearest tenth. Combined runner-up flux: 80.6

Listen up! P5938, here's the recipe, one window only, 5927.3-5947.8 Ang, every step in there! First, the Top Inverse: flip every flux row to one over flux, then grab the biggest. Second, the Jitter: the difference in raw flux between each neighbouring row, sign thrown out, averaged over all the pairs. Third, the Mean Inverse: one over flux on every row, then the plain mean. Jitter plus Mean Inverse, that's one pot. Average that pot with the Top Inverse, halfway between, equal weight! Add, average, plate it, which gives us 0.2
